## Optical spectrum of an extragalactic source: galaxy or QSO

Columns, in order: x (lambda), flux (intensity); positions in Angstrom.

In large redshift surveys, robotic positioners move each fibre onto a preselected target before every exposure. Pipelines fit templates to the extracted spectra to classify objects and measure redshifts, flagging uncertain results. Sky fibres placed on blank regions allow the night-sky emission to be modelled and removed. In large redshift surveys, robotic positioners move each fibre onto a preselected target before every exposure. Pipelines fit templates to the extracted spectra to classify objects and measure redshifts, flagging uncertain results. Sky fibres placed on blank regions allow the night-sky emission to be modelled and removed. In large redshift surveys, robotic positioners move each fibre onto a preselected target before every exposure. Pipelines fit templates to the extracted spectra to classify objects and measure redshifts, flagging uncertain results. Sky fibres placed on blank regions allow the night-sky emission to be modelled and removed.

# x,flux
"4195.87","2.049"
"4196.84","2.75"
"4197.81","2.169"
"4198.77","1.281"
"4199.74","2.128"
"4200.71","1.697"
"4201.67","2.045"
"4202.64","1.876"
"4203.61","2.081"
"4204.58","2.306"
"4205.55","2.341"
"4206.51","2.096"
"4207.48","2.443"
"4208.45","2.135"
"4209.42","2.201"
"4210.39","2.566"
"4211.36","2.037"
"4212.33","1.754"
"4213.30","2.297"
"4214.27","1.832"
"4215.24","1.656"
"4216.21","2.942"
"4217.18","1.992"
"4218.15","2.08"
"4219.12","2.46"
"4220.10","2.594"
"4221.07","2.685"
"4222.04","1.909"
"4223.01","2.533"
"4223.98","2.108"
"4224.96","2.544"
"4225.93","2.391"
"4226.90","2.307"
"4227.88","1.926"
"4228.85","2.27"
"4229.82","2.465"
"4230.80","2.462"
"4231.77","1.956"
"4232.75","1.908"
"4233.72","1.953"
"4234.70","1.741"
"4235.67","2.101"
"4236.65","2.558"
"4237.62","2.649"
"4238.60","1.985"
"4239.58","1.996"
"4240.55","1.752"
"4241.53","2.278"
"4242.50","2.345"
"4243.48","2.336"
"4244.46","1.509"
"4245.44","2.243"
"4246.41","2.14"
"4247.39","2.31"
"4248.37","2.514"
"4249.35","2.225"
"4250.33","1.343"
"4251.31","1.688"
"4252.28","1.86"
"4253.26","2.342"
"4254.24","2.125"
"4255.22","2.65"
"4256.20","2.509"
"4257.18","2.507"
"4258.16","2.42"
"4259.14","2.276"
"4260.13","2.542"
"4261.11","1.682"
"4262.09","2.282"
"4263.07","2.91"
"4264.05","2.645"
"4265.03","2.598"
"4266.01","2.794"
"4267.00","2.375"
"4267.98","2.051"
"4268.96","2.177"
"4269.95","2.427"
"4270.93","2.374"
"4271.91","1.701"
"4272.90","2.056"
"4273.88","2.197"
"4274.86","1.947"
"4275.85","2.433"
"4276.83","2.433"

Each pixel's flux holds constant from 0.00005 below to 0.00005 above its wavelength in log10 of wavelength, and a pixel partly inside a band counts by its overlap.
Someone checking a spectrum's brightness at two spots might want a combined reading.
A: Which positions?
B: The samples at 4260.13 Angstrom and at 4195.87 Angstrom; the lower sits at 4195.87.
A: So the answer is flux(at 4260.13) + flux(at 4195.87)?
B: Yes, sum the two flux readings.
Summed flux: 4.59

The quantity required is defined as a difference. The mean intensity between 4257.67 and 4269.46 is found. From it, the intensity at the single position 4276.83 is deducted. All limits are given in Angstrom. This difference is 0.0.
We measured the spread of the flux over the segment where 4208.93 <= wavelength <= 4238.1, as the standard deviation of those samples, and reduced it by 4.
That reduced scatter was -3.67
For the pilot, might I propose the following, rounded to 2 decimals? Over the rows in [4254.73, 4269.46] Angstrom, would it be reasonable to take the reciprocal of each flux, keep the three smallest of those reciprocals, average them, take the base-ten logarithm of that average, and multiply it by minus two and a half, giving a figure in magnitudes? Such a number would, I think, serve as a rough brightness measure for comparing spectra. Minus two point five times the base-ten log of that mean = 1.11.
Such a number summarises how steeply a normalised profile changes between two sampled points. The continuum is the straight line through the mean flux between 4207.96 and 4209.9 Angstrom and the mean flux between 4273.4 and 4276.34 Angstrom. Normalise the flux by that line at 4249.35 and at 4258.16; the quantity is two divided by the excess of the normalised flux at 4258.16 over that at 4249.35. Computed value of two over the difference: 23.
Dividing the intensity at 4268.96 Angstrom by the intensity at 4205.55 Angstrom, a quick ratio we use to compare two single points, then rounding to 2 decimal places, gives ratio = 0.93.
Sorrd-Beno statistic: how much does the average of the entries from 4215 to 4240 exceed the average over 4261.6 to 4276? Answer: -0.09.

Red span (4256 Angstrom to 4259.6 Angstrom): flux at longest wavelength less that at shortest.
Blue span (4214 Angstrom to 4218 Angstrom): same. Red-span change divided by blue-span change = -1.5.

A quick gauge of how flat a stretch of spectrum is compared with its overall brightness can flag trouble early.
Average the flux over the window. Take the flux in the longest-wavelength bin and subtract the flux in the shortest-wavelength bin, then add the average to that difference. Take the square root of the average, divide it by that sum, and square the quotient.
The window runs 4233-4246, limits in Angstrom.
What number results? 0.37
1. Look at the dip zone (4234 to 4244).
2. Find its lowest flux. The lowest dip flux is 1.741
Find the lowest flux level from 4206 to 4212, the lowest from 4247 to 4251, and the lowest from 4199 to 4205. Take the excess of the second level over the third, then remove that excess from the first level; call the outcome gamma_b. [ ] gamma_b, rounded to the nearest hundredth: 2.39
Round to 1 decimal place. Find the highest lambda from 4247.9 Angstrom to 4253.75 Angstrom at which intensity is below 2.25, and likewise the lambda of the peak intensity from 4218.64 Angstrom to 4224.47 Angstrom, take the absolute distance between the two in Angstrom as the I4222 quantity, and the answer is 31.2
